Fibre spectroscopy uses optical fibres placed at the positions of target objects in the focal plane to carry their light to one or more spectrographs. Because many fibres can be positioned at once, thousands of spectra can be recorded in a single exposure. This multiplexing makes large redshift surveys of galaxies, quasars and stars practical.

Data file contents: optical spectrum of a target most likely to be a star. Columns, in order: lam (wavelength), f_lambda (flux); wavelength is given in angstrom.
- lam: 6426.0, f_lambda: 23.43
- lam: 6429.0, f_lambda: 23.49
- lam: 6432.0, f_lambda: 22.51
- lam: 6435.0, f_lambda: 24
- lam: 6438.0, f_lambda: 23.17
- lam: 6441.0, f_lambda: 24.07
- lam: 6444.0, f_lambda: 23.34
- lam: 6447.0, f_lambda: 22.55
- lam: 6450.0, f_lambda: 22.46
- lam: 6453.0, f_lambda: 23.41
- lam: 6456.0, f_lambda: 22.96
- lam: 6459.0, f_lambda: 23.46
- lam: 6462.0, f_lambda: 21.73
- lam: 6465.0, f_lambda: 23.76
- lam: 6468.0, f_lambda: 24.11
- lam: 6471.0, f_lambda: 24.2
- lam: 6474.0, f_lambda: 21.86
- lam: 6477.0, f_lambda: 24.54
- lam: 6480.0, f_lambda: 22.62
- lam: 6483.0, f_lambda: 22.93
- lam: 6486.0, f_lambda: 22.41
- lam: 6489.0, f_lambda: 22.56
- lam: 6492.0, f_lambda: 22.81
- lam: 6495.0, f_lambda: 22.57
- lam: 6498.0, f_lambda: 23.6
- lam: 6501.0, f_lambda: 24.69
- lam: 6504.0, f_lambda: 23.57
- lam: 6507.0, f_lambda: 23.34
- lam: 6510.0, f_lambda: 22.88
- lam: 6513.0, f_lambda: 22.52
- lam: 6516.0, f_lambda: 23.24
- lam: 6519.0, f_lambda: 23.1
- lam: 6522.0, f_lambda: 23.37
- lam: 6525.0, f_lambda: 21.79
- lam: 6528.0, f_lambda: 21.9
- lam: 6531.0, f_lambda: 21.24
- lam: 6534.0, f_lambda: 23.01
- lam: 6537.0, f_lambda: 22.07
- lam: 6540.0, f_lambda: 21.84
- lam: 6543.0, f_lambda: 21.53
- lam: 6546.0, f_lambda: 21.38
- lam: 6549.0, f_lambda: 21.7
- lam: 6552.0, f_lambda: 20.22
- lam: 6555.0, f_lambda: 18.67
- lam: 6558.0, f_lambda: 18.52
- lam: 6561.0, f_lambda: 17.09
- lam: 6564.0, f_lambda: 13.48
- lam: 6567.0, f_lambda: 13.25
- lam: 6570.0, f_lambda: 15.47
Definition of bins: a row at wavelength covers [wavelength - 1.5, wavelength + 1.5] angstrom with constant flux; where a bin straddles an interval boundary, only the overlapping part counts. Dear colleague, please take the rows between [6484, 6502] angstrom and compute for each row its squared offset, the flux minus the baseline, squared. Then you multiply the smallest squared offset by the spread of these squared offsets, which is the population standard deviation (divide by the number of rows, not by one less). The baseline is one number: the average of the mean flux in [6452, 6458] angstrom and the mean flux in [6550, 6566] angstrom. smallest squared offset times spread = 21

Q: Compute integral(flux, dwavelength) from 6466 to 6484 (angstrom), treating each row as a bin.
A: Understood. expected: 421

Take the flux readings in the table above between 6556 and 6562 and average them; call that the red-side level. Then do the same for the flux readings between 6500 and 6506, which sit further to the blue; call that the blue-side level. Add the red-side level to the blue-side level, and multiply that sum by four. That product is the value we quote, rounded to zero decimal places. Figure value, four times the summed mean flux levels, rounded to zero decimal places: 168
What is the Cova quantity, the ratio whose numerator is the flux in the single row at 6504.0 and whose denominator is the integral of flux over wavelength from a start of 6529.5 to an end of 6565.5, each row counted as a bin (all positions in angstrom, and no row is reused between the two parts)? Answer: 0.033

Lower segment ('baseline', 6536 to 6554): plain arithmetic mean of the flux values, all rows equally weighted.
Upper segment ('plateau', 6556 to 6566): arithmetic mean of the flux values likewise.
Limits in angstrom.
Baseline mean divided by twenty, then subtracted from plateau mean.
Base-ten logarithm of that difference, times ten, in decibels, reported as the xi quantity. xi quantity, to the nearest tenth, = 11.8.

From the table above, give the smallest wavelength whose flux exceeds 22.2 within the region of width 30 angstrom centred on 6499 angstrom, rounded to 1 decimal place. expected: 6486.0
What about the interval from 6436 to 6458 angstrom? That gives 6438.0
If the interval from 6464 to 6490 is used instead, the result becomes 6465.0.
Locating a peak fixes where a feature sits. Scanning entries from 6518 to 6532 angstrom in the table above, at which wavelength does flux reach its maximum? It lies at 6522.0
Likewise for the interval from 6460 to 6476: 6471.0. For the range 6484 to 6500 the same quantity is 6498.0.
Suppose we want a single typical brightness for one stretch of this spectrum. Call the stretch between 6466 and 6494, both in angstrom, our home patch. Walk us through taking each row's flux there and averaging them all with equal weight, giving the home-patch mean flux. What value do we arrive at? 23.1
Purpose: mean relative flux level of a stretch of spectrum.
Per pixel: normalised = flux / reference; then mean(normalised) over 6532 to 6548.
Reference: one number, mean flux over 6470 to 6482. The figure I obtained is 0.943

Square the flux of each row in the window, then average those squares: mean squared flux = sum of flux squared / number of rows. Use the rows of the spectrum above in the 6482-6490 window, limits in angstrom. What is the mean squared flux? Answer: 512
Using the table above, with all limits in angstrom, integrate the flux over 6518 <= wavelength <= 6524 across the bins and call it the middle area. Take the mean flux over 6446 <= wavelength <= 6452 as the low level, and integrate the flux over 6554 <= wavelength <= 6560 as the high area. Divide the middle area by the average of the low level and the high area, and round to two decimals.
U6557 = 2.08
